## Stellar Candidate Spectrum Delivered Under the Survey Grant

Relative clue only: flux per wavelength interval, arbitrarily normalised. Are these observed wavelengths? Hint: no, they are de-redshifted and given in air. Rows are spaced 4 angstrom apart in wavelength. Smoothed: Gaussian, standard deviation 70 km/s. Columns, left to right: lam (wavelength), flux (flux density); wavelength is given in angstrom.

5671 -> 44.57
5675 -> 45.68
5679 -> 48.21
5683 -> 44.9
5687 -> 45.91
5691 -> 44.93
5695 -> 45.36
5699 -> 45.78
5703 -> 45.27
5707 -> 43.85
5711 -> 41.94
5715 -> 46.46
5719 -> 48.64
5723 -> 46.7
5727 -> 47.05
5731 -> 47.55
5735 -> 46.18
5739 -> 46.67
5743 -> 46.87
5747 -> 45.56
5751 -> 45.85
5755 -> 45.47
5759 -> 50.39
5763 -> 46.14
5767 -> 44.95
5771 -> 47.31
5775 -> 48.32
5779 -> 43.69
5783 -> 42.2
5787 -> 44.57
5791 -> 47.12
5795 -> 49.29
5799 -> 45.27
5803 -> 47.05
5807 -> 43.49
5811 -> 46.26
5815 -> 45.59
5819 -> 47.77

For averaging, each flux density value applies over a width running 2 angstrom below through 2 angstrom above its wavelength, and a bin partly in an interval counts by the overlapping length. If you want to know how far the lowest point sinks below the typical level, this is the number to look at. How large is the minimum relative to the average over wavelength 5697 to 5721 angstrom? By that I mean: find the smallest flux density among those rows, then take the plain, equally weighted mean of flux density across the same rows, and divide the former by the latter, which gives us 0.93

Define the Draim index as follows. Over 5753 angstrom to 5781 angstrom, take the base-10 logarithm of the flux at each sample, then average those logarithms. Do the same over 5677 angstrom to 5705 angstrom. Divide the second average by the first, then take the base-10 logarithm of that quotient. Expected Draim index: -0.0020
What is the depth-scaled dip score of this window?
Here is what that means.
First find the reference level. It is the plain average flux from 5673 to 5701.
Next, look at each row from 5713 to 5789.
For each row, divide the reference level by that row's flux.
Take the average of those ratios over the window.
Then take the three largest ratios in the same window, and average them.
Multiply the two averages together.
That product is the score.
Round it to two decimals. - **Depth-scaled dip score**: 1.04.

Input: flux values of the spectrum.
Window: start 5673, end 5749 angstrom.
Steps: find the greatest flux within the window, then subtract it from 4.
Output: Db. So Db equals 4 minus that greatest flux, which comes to -44.6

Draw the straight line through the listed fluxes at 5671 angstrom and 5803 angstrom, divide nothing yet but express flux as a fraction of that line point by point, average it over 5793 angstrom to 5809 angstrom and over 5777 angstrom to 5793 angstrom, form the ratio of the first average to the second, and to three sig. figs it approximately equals 1.04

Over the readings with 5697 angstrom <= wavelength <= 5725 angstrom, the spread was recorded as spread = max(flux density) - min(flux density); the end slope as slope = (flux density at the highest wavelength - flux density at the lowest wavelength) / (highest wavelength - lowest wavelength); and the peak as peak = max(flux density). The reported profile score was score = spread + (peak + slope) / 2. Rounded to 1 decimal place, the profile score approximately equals 31.0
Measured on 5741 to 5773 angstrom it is 30.6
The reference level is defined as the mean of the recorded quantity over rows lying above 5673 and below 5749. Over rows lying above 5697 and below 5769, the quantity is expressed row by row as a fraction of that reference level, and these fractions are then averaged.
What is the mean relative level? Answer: 1.00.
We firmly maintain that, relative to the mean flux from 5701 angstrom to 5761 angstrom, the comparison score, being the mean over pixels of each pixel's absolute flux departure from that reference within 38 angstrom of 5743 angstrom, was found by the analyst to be 1.37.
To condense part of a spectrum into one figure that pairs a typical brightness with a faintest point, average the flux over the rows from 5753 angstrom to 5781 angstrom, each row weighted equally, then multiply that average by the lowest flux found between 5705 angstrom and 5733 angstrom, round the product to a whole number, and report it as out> 1955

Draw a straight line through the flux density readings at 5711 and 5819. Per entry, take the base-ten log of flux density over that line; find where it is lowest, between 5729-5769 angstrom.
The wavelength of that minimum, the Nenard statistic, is 5767 angstrom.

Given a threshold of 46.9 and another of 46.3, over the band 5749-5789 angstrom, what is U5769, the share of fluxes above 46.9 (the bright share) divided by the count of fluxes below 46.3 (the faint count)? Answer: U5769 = 0.04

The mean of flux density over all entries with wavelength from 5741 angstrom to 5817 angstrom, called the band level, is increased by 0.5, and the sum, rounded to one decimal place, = 46.6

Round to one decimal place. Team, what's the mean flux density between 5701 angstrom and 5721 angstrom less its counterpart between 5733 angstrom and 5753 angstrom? -1.0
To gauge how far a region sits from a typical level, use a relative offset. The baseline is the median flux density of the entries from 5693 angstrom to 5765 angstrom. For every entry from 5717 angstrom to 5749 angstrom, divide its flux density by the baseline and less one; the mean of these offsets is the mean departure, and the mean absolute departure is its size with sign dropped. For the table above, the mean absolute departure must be 0.0161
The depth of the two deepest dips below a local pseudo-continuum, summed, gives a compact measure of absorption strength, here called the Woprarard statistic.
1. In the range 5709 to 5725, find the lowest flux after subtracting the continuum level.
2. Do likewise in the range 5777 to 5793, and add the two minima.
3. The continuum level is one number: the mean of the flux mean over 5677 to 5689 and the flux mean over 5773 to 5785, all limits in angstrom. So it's -6.9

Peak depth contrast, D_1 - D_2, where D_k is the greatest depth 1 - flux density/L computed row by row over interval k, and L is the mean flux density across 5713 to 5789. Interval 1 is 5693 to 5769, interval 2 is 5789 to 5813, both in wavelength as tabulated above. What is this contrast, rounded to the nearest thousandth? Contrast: 0.033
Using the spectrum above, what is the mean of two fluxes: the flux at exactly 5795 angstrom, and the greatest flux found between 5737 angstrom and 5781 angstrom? 49.8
